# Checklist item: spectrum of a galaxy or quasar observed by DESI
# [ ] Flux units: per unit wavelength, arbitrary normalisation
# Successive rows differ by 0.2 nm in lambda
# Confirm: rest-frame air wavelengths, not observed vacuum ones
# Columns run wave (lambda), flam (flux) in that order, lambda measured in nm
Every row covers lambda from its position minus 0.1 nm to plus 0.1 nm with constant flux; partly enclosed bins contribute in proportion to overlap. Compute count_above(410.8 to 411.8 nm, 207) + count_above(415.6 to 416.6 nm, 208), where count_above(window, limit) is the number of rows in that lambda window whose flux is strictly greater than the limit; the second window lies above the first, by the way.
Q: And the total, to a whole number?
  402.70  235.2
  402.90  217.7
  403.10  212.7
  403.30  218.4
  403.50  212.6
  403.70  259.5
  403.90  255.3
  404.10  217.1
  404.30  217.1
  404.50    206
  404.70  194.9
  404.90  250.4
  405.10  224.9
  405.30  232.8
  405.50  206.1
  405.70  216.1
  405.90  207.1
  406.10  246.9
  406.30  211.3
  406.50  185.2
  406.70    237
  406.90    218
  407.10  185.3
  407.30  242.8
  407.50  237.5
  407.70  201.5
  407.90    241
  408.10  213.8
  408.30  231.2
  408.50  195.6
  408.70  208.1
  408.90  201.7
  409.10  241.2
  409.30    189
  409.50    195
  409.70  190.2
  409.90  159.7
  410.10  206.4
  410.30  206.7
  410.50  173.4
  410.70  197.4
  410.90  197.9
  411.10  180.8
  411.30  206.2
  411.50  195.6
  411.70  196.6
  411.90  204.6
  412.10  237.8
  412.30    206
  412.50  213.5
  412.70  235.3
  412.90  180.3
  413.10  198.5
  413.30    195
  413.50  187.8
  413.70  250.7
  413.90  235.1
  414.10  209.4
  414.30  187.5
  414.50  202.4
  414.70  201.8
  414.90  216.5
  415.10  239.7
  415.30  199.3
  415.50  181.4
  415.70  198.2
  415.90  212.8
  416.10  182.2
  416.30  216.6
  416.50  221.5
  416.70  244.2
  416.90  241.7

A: 3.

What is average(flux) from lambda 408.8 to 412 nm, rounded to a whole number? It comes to 196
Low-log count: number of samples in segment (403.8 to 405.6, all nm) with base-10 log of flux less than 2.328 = 3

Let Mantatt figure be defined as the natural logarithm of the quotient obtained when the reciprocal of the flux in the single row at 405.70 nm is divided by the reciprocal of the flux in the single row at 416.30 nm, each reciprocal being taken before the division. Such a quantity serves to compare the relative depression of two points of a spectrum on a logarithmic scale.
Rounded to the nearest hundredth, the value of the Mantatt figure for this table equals 0.00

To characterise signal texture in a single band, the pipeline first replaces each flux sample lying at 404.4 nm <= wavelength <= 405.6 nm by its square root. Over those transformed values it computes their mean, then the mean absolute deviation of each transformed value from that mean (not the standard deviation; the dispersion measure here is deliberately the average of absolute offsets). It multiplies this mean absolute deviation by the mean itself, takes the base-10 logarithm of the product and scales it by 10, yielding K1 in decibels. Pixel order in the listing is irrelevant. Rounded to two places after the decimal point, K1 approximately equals 9.24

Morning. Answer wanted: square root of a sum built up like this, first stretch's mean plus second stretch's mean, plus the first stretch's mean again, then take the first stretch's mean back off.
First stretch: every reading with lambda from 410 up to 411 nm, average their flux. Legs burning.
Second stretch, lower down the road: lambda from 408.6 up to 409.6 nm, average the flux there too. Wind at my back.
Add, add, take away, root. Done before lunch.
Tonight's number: 20.1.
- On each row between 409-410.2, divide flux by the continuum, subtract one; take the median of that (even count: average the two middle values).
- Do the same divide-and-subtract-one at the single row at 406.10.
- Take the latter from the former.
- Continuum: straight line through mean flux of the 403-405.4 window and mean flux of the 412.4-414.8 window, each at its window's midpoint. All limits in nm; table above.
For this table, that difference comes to -0.22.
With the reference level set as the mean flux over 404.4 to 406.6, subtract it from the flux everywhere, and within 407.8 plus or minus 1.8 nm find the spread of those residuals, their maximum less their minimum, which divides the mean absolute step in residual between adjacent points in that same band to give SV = 0.48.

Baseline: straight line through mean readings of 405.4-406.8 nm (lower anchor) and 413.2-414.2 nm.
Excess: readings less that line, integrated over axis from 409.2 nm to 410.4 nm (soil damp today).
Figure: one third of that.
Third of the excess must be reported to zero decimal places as -10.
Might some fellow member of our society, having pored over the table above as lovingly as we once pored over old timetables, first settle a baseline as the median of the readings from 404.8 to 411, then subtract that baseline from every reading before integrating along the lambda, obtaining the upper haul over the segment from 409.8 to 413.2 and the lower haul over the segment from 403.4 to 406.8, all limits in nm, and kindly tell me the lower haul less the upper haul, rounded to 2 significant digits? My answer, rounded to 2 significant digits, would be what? 77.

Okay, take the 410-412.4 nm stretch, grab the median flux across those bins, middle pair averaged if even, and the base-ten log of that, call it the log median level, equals 2.30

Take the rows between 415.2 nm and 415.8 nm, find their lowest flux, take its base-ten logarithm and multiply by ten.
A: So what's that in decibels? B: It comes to 22.6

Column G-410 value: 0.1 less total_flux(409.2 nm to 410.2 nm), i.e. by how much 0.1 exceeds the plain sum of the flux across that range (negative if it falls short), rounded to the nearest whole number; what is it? -940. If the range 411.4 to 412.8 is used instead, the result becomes -1489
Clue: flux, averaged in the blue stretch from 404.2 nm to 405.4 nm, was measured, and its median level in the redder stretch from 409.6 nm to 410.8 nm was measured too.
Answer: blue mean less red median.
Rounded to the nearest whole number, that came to 27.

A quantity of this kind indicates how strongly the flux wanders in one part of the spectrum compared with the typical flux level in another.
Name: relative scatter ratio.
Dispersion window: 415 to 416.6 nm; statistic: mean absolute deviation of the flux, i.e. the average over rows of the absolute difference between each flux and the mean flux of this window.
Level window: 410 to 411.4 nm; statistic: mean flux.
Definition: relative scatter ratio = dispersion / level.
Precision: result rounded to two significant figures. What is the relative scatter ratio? 0.083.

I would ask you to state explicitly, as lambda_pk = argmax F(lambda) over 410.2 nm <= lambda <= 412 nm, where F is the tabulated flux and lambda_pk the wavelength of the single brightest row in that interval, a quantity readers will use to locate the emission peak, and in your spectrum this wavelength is 410.30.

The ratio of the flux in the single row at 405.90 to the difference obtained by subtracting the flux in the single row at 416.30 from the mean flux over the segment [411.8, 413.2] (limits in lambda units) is -36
